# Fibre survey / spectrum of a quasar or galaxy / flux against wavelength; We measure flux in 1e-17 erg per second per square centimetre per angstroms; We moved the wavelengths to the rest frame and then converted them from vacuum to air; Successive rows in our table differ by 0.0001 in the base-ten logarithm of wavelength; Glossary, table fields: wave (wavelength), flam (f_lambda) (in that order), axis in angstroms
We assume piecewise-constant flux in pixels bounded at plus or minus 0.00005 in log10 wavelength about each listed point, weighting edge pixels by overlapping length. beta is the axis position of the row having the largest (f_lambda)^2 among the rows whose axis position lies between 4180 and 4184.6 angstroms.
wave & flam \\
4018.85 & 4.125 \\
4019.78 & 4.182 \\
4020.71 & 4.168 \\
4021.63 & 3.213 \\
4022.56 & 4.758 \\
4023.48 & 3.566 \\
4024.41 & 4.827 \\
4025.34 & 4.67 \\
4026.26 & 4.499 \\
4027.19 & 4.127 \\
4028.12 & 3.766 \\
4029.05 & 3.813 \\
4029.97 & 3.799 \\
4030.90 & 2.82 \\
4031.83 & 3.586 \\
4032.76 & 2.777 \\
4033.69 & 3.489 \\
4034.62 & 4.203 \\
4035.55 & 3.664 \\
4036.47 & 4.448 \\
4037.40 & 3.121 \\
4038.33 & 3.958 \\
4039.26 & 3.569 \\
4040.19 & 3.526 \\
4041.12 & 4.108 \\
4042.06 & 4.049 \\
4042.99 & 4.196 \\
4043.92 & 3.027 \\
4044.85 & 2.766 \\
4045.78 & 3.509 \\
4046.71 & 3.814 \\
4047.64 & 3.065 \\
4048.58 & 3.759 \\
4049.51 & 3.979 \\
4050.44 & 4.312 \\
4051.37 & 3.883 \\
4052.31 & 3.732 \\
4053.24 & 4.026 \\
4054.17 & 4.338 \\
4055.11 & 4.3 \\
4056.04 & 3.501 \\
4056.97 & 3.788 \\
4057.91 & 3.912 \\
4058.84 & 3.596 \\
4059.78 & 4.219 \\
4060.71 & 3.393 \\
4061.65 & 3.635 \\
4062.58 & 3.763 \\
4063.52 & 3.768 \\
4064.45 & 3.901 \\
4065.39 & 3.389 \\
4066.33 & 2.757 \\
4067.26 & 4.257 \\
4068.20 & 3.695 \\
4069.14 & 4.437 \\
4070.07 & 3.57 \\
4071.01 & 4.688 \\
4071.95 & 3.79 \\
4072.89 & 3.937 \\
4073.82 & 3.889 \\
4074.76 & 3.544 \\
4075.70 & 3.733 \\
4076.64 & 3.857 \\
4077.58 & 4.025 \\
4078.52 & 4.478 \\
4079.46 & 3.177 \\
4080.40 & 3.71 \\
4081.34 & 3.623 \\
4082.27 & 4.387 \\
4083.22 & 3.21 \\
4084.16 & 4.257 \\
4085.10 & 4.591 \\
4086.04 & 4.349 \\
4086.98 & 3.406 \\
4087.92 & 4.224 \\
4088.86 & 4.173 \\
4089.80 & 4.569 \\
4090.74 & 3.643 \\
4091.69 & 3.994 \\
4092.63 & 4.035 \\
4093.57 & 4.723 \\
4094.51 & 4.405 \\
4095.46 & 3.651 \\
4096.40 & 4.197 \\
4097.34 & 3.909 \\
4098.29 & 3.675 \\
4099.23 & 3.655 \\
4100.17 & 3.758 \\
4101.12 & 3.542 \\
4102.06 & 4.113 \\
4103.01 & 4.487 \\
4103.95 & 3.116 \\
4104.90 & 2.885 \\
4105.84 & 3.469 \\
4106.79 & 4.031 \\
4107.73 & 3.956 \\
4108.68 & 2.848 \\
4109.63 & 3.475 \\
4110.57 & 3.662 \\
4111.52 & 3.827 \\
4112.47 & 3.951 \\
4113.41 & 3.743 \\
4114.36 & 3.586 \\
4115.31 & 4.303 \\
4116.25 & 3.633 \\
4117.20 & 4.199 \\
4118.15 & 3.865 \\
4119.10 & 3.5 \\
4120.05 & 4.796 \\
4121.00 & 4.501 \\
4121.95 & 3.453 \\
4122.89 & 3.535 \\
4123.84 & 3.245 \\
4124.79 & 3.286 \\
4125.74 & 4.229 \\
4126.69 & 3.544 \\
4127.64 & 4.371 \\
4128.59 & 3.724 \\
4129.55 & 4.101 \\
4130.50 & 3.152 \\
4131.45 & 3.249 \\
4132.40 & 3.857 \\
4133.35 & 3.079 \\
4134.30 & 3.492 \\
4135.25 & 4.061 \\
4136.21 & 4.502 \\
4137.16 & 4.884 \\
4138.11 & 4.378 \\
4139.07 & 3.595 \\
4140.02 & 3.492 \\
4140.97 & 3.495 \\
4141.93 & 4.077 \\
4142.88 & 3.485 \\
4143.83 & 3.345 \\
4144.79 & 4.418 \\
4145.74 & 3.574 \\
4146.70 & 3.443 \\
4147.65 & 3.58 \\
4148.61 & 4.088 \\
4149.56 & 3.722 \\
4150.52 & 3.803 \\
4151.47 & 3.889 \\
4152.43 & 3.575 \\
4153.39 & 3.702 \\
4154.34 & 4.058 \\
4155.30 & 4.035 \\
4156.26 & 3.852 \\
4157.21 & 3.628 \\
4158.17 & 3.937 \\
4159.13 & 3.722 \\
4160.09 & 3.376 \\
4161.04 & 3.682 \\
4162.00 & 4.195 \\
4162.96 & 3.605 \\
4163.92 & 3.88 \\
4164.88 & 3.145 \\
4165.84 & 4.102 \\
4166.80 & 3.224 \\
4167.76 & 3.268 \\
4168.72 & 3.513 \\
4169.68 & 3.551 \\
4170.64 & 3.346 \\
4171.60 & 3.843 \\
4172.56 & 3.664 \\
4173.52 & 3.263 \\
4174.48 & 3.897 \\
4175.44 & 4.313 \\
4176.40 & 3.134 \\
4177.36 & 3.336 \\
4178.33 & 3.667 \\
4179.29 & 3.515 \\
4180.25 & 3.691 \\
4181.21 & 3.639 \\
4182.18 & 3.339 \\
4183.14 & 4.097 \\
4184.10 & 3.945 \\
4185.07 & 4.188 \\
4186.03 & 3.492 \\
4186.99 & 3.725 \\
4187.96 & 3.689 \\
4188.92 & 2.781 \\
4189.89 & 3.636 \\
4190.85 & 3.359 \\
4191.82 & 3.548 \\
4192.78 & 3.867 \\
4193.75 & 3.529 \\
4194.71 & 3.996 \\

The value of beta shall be 4183.14 angstroms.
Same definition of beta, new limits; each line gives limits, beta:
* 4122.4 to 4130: 4127.64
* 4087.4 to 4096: 4093.57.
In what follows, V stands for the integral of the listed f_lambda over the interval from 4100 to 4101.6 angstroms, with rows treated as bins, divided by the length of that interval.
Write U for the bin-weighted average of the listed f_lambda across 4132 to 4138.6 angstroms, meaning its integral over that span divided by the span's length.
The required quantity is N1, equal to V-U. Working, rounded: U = 4.0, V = 3.63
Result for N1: -0.4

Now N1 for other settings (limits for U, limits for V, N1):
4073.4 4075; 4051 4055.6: 0.3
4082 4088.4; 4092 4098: 0.1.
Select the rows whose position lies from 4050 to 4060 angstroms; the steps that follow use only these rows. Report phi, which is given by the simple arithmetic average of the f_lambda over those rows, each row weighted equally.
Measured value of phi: 4.0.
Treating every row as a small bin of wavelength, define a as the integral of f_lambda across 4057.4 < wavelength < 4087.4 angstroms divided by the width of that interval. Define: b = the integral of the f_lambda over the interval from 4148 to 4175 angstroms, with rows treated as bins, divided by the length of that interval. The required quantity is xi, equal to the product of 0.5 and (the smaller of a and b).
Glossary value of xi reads 1.85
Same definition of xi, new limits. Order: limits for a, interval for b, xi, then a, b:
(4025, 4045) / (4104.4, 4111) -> 1.74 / 3.74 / 3.47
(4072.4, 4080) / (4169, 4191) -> 1.81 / 3.83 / 3.62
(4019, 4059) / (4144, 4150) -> 1.89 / 3.82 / 3.78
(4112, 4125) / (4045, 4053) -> 1.86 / 3.84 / 3.73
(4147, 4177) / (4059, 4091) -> 1.85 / 3.69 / 3.88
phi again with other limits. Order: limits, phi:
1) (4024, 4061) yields 3.8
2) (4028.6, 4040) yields 3.6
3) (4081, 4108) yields 3.9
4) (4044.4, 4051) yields 3.6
